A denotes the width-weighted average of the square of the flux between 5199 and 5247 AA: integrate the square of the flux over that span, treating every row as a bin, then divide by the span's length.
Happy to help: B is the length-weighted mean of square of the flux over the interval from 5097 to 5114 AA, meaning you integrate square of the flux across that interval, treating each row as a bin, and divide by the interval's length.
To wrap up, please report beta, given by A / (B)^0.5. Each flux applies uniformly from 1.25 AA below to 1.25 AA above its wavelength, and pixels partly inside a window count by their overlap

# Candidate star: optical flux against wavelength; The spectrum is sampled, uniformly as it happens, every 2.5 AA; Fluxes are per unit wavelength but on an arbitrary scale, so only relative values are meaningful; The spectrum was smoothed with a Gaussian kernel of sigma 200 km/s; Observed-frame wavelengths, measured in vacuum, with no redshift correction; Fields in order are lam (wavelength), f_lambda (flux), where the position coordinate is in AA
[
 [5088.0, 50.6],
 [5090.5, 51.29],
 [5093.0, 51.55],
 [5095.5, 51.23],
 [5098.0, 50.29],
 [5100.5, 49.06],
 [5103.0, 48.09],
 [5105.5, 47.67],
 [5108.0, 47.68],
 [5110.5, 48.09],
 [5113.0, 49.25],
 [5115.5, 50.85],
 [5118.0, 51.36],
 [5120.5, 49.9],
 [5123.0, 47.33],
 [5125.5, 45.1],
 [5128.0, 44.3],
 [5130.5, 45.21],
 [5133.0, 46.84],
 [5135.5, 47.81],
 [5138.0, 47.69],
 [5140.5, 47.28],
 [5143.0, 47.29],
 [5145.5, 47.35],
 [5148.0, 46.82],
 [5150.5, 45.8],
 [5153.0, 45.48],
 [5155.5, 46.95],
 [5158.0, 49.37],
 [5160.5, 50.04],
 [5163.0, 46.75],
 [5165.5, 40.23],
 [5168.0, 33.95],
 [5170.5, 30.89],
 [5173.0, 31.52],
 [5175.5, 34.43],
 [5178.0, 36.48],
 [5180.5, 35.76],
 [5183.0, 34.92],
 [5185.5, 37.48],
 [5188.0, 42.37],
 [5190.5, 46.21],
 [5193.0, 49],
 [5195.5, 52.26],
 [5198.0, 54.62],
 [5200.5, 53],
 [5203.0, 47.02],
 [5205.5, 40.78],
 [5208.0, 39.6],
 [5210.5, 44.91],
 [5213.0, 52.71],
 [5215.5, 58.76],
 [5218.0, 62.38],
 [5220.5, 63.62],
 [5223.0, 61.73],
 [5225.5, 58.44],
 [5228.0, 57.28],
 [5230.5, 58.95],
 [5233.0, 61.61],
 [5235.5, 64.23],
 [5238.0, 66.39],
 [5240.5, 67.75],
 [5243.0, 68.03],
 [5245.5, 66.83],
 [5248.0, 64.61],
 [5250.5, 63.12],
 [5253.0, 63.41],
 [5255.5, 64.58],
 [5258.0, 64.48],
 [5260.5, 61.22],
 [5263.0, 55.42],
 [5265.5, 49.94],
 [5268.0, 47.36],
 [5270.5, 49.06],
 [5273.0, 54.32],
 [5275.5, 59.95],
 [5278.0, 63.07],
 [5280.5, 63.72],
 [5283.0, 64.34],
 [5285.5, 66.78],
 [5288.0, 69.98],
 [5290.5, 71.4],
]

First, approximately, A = 3393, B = 2358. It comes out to 70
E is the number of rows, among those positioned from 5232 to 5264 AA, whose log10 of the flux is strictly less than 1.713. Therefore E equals 0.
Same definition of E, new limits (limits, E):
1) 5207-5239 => 2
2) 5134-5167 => 13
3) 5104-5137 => 13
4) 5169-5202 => 10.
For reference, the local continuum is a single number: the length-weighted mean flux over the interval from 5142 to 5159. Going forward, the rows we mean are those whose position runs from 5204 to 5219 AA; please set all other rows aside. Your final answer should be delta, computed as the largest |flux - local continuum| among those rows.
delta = 15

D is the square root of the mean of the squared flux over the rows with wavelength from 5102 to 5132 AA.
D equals 48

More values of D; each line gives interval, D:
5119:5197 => 44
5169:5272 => 54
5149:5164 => 47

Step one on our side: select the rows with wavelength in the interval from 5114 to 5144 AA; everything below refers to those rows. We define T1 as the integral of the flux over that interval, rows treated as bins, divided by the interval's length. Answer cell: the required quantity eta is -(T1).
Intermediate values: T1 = 48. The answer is -48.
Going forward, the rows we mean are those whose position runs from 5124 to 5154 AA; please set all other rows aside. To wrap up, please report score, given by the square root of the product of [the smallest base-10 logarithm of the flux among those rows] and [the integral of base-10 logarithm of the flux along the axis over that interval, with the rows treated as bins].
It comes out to 9.1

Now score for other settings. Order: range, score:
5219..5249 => 9.7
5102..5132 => 9.1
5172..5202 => 8.5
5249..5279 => 9.4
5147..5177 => 8.5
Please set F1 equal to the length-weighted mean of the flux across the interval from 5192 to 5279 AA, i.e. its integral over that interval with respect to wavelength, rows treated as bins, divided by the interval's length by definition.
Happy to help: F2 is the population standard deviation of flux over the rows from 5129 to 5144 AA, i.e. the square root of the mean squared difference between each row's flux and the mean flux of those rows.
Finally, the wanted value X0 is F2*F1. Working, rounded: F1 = 57.4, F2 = 1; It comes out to 50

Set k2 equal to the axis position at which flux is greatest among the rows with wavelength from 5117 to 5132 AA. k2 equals 5118.0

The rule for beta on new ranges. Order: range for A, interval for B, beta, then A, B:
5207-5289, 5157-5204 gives 85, 3648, 1855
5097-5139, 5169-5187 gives 67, 2310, 1203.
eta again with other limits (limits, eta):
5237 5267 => -63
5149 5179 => -41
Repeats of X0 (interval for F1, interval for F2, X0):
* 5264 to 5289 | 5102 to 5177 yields 318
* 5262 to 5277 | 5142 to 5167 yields 133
